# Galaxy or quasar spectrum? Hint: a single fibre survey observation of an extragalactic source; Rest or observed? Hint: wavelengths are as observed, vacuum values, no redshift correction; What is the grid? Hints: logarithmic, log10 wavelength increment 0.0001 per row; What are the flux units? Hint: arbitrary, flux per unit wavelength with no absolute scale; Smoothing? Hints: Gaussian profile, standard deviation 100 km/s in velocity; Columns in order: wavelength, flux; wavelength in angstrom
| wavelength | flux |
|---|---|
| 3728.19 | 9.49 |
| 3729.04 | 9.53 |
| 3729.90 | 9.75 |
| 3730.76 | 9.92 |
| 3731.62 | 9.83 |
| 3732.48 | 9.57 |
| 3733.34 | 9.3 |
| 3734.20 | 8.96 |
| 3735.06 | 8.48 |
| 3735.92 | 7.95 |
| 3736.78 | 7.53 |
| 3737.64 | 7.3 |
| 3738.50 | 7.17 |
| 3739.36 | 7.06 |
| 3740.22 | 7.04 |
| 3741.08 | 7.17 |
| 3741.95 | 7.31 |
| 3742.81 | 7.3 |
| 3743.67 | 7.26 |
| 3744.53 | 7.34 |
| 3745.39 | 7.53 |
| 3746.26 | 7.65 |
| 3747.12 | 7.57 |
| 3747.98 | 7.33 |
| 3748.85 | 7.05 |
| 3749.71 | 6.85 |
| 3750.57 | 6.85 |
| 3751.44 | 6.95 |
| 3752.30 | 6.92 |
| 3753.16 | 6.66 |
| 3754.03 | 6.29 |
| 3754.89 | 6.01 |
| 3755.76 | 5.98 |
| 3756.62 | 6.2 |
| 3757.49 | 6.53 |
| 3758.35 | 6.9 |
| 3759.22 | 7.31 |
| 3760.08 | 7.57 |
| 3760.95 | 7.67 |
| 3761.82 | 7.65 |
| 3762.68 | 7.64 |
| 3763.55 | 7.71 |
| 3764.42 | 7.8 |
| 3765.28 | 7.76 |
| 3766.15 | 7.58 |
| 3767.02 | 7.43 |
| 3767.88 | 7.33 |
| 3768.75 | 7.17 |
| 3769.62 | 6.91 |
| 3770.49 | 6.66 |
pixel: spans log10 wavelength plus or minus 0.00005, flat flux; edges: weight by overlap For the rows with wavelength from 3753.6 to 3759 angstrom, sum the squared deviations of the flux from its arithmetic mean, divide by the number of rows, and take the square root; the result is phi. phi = 0.32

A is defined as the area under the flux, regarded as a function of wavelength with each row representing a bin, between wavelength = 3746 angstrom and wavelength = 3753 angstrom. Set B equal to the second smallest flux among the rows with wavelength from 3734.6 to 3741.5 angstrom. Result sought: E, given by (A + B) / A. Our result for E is 1.14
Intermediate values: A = 50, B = 7.06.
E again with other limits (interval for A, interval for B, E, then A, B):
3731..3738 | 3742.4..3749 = 1.12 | 61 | 7.26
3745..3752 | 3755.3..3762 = 1.12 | 50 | 6.2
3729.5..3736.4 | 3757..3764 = 1.11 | 63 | 6.9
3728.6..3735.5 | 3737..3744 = 1.11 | 65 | 7.06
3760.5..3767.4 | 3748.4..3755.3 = 1.12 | 53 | 6.29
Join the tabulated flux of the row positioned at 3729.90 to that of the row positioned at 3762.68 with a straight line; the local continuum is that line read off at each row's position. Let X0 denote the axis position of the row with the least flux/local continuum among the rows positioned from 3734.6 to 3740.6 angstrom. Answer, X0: 3739.36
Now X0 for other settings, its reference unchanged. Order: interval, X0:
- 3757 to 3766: 3757.49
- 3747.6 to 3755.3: 3754.89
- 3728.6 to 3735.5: 3735.06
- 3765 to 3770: 3769.62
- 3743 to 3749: 3743.67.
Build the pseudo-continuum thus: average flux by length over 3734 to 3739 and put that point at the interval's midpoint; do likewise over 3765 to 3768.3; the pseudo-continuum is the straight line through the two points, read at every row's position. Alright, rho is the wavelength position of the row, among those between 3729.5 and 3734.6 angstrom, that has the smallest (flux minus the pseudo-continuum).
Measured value 3734.20 angstrom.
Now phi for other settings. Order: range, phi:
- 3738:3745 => 0.11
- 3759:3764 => 0.13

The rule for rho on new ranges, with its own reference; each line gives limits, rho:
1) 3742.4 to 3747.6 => 3743.67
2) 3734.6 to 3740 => 3739.36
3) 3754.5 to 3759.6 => 3755.76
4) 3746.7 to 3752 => 3749.71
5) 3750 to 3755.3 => 3754.89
